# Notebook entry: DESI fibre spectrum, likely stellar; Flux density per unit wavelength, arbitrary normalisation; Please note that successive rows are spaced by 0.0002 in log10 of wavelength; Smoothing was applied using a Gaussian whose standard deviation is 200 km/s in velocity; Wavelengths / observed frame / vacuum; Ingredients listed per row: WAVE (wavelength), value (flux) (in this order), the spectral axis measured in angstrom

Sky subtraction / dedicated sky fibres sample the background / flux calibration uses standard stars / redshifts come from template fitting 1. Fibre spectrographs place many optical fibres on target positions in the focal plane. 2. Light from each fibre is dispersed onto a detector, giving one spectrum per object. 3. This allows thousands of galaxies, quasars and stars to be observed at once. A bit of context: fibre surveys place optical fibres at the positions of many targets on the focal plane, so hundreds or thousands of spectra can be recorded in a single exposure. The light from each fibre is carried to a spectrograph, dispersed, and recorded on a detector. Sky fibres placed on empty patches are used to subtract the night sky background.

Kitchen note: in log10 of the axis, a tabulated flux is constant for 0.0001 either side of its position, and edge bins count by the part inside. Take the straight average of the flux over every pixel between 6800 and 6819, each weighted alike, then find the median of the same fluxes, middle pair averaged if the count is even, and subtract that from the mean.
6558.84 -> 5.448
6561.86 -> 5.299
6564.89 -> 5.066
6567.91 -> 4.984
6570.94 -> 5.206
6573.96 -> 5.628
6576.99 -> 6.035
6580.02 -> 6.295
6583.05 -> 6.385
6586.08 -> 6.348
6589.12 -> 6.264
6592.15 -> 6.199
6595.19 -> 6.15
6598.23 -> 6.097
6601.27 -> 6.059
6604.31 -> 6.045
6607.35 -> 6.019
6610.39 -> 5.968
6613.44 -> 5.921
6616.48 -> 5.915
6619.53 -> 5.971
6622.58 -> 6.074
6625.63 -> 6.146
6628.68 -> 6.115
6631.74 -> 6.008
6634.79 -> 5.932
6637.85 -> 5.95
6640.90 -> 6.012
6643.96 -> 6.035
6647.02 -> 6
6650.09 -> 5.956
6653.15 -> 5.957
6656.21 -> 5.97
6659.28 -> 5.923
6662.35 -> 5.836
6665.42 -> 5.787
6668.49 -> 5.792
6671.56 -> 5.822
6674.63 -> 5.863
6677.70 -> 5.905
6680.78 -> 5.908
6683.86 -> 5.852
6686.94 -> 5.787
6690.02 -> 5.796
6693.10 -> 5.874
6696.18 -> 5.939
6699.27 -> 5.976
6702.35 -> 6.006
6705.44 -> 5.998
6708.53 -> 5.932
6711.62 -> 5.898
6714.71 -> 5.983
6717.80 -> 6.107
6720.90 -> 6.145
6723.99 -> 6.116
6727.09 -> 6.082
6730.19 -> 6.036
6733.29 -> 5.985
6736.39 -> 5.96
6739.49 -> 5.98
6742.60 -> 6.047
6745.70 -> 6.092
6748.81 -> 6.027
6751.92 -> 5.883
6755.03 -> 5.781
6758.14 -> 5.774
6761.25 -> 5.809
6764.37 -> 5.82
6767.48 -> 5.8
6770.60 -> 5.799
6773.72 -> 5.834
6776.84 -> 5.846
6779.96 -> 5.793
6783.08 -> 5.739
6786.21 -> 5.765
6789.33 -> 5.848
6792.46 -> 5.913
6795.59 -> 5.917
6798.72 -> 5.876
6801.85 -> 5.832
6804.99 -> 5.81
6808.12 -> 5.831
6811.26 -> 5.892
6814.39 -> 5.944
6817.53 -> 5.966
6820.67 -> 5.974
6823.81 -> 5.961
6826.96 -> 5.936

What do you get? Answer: 0.017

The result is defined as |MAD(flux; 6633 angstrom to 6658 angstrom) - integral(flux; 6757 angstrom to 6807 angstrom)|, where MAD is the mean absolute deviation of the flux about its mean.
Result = 291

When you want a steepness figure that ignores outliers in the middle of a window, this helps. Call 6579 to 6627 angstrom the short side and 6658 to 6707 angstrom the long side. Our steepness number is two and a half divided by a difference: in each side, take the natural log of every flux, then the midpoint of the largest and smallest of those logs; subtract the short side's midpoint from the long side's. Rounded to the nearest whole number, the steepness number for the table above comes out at -60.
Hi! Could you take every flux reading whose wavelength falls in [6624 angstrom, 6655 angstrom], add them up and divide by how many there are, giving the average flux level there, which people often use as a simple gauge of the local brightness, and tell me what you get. 6.01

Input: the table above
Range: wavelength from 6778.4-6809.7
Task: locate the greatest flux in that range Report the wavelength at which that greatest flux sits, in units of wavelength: 6795.59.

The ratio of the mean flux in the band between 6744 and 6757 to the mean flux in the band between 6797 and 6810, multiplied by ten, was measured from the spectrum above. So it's 10.2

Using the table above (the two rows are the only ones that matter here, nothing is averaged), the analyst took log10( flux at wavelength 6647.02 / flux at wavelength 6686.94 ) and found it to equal 0.02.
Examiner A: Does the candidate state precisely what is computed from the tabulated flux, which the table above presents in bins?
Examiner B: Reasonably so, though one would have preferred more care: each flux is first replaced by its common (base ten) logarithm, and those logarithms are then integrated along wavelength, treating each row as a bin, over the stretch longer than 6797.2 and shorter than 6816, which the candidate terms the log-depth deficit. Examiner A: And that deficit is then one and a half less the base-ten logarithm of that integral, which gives 0.340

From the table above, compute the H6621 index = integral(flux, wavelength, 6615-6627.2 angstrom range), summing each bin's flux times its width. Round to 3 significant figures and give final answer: 73.5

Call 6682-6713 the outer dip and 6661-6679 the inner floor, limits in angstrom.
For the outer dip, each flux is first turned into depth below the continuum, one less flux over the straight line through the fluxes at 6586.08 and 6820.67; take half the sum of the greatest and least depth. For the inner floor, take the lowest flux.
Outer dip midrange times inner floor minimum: 0.26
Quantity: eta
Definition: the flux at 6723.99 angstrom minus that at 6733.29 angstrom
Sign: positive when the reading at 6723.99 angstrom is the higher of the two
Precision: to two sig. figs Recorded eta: 0.13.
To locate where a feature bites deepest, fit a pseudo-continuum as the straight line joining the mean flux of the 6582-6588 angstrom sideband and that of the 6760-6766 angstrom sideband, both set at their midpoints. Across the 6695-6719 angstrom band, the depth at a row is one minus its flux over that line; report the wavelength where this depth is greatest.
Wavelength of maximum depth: 6696.18 angstrom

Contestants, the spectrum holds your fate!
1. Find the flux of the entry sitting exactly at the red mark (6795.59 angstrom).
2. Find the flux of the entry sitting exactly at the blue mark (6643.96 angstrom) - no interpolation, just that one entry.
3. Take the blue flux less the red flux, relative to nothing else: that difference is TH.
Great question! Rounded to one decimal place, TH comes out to 0.1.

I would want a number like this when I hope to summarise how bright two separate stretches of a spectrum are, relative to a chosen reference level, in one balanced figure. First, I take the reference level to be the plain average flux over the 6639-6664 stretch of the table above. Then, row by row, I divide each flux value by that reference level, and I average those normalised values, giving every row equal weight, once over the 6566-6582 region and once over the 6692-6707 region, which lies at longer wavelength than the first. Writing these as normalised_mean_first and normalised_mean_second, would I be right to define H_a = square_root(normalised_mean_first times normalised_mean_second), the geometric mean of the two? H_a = 0.97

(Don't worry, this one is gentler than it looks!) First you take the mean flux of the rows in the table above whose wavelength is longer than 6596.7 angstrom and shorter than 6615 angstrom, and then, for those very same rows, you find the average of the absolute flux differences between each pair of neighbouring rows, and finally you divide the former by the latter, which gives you 171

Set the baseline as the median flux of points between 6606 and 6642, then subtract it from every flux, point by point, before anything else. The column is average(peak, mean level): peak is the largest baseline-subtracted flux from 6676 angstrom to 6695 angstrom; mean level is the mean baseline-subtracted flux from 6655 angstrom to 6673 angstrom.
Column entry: -0.11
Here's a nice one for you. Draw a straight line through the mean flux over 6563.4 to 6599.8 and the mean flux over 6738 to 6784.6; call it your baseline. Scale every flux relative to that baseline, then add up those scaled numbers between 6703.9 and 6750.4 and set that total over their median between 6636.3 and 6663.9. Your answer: 15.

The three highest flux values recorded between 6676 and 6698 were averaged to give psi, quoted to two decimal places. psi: 5.92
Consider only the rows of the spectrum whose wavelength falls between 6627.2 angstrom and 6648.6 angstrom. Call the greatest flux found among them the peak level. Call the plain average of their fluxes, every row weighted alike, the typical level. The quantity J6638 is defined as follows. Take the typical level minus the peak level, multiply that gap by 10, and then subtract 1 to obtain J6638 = -2.1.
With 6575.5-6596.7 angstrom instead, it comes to -2.5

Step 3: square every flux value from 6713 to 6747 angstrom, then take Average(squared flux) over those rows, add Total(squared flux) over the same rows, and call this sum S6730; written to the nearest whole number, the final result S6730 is 439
